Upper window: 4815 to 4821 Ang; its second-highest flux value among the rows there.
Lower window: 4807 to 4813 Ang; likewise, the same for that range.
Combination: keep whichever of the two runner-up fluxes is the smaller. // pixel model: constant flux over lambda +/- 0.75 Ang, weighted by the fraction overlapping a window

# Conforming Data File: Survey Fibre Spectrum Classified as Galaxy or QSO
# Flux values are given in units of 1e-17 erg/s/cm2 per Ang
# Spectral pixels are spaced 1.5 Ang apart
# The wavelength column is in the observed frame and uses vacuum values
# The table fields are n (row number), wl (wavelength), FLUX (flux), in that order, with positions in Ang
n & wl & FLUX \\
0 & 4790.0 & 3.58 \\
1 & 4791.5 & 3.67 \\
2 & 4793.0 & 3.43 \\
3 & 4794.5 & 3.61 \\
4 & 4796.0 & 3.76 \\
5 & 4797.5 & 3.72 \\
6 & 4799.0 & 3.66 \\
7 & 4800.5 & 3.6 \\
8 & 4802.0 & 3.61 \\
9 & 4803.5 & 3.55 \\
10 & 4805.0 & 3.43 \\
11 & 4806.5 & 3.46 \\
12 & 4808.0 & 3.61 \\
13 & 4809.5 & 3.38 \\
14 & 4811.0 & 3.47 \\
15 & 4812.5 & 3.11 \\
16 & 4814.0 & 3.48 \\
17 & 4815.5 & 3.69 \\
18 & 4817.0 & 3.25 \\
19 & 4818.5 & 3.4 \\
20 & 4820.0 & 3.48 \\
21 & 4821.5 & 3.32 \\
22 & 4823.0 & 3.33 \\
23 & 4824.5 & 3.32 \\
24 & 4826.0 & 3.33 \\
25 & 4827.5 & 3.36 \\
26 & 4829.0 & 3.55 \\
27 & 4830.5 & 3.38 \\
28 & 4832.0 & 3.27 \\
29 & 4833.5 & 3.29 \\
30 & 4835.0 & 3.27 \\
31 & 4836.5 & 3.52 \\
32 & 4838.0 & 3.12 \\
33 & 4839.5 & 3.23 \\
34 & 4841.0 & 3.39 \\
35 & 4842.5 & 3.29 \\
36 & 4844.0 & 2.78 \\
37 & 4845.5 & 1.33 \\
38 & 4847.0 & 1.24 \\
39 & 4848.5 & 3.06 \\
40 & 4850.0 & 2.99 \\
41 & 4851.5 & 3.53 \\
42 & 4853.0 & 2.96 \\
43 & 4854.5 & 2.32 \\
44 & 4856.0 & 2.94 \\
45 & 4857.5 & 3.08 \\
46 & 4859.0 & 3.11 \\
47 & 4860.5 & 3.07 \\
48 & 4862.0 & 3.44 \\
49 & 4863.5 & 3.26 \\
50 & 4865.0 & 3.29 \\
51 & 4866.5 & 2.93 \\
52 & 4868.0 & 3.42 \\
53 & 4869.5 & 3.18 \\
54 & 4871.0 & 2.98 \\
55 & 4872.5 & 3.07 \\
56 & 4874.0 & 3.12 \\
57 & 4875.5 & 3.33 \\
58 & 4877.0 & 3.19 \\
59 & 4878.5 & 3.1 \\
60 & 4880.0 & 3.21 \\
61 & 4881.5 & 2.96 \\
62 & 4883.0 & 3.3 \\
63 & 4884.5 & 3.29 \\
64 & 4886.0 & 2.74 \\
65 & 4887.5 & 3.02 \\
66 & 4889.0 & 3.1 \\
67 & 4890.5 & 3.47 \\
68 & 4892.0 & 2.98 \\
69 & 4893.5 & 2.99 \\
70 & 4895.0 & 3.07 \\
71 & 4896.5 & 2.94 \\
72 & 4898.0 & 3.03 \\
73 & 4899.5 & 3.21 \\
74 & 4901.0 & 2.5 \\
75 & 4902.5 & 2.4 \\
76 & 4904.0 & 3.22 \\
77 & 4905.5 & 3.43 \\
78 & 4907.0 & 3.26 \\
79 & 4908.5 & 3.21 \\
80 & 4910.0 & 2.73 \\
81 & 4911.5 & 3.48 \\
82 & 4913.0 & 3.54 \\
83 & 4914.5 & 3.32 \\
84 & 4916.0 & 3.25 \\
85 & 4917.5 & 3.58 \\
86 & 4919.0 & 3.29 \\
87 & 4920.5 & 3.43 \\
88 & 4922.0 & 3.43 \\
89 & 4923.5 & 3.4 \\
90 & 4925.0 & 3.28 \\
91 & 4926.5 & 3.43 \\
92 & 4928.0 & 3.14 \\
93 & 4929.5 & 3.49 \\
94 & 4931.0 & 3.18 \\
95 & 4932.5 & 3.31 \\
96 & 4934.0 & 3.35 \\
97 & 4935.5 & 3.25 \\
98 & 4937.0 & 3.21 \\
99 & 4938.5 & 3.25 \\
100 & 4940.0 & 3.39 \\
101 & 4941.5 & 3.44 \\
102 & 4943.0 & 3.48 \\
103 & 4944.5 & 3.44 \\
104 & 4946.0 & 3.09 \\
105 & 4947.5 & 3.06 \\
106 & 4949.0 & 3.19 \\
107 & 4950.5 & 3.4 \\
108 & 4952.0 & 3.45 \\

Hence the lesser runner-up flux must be 3.47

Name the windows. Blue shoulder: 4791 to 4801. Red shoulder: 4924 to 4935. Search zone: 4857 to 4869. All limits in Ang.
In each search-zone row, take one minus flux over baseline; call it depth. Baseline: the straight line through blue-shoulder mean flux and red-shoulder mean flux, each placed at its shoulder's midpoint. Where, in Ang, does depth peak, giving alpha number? 4866.5 Ang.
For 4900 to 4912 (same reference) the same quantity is 4902.5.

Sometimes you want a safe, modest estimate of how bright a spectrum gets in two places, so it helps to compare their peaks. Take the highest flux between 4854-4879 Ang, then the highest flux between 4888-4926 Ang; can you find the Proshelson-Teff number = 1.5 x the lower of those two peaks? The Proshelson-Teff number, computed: 5.16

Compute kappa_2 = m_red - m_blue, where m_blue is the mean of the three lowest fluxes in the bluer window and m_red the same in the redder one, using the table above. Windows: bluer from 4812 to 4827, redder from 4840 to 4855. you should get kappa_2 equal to -1.60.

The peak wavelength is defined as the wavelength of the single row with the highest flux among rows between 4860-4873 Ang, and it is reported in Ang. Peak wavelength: 4862.0 Ang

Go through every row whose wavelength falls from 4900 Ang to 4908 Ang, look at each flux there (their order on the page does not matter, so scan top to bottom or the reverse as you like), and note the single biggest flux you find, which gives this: 3.43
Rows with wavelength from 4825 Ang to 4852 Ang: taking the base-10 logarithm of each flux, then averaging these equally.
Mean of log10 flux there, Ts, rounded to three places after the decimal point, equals 0.469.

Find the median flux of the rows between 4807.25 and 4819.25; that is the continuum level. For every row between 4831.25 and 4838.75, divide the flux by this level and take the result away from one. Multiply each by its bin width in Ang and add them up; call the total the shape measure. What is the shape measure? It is 0.31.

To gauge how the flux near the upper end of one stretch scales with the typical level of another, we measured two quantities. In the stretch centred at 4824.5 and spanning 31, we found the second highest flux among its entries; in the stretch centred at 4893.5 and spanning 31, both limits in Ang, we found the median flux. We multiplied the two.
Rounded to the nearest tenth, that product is 11.0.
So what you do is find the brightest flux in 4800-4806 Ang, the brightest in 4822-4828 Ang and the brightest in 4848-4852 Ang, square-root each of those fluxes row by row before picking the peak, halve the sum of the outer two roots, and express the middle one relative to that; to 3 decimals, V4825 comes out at 0.970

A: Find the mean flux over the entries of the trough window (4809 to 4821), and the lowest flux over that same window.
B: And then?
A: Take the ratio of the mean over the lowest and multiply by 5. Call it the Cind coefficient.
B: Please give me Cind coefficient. 5.5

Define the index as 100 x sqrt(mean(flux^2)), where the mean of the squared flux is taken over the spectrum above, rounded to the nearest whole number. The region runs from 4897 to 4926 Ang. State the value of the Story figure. 323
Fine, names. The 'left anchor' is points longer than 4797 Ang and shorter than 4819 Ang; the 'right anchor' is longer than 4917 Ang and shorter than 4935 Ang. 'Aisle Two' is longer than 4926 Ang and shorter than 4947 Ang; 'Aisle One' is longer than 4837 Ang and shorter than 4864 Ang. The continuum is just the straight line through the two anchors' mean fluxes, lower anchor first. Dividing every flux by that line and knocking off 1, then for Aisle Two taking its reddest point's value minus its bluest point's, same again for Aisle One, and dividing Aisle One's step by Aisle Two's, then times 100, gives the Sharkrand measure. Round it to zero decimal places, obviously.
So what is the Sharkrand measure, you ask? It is -51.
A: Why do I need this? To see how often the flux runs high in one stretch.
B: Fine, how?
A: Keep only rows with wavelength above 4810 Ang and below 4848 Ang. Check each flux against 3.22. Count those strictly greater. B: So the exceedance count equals 20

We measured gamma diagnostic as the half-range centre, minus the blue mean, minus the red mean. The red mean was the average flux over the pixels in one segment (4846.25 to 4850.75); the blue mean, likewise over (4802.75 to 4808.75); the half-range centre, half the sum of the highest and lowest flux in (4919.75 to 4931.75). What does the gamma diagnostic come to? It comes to -2.63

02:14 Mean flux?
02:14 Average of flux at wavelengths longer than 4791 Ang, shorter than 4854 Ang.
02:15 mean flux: 3.29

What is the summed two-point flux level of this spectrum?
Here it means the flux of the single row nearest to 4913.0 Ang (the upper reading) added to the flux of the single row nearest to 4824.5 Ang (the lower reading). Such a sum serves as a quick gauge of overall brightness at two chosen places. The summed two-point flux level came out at 6.9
